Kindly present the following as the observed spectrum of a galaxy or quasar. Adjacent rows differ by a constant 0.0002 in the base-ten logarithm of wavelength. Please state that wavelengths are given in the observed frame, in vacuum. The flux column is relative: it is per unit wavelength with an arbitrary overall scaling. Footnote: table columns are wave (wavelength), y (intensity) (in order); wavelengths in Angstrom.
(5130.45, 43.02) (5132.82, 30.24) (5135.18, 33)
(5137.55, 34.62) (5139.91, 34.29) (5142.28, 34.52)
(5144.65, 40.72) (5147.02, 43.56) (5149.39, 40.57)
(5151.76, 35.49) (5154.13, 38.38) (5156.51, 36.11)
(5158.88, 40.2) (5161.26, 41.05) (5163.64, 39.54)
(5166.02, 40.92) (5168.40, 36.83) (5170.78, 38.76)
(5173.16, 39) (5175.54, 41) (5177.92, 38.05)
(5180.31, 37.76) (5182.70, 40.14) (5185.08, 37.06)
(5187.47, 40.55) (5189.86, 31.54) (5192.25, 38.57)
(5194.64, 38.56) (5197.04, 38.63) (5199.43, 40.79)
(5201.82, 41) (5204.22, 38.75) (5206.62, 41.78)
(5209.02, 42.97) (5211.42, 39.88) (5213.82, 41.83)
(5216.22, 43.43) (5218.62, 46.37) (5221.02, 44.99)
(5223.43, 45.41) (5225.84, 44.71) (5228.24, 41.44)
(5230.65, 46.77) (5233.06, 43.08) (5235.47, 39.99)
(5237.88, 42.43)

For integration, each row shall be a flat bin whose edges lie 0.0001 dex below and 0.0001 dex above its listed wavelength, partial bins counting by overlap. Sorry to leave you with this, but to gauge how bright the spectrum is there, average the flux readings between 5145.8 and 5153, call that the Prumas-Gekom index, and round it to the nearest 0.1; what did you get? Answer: 39.9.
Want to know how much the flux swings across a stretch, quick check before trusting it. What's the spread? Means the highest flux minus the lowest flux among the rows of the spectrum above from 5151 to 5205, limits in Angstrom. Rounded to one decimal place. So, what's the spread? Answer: 9.5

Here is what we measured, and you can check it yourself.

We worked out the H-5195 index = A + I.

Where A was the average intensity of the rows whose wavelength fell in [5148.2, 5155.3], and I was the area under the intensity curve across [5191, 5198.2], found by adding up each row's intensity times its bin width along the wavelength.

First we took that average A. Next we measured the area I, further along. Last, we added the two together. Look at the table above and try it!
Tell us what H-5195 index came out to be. 315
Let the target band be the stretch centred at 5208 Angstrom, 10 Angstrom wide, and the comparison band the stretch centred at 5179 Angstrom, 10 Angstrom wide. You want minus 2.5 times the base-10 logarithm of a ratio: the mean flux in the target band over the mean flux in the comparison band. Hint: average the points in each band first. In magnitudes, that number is -0.04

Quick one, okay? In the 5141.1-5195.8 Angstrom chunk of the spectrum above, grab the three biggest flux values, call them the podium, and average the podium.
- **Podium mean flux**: 41.9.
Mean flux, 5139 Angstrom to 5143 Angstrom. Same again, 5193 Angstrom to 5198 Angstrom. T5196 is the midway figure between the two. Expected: 36.5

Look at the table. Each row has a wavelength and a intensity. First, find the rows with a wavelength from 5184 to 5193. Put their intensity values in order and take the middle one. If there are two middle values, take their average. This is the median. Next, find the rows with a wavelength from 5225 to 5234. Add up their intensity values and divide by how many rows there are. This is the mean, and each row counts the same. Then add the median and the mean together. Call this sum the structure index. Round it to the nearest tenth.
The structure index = 81.8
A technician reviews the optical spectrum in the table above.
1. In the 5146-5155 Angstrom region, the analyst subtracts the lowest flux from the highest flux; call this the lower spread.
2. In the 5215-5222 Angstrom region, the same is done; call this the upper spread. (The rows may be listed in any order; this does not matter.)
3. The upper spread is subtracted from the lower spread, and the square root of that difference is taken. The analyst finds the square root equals 2.3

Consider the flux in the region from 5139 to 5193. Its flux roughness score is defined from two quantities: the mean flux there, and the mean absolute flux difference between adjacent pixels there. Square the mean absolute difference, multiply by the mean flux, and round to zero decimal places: 355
